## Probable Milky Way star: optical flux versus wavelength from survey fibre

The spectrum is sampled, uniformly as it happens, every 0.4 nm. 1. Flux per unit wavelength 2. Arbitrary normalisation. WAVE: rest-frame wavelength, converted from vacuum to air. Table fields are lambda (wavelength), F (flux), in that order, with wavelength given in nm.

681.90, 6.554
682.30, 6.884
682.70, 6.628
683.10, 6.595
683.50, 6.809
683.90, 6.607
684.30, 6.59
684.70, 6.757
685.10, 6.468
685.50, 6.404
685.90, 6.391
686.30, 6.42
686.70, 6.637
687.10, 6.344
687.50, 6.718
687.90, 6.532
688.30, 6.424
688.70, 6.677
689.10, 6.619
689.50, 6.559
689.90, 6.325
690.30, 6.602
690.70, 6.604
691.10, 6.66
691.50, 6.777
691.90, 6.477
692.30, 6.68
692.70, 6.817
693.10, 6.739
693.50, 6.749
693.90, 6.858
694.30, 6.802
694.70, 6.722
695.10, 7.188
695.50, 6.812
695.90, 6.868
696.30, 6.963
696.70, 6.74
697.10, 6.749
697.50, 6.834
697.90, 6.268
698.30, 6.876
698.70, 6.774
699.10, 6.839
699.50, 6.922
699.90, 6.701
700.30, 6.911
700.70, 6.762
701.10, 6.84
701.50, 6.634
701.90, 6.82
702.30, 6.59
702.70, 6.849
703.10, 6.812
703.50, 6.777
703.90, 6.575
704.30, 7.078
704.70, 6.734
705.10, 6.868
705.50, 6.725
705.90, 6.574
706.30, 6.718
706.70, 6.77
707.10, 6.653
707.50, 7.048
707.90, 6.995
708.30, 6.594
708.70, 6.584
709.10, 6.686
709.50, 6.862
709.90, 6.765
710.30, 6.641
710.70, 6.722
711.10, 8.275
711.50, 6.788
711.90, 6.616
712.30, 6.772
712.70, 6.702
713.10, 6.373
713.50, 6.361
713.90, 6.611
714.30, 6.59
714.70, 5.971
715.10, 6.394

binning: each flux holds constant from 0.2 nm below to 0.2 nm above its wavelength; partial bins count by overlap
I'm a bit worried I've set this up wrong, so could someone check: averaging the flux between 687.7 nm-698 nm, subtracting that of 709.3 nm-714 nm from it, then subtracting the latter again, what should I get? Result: -6.89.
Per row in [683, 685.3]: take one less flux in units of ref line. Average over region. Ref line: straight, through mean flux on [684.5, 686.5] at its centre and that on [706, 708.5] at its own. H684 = -0.026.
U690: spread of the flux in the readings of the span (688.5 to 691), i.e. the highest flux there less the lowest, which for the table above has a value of 0.35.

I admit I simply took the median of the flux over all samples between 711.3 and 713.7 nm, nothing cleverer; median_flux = 6.66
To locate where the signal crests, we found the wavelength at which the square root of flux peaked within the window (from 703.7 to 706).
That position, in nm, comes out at 704.30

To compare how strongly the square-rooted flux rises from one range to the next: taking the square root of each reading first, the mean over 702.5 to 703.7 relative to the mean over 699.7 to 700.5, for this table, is 1.001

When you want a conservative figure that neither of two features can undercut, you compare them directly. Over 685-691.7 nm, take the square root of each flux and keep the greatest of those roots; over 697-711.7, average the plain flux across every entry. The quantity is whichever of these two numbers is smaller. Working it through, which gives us 2.60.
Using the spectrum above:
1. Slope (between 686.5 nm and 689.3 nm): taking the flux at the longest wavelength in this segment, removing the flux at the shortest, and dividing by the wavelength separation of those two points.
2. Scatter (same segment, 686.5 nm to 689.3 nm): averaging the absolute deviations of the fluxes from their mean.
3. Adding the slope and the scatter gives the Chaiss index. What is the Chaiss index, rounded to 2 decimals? 0.10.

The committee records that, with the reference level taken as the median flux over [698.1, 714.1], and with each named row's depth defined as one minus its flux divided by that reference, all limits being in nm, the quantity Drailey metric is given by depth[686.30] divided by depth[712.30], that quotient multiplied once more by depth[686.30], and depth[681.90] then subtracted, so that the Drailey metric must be -2.08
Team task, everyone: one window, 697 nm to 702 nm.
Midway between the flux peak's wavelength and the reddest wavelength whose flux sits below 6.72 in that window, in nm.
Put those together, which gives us 700.50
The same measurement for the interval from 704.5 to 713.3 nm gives 712.10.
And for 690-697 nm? 693.70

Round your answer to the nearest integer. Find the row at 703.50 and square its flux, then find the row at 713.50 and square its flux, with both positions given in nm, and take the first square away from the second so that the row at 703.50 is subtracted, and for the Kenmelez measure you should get -5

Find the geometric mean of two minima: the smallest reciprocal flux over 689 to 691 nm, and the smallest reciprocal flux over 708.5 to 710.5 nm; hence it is 0.148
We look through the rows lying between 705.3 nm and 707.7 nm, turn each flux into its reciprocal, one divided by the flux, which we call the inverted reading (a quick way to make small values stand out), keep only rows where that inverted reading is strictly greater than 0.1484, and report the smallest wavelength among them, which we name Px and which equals 705.50 nm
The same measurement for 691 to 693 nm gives 691.10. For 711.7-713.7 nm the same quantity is 711.90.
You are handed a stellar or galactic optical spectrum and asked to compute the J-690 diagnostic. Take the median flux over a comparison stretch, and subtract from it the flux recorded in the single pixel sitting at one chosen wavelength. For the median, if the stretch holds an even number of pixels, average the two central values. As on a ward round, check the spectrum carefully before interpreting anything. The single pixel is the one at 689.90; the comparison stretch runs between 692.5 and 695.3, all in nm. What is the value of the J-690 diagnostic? 0.48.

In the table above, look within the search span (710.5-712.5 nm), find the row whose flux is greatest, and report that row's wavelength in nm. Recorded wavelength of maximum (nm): 711.10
